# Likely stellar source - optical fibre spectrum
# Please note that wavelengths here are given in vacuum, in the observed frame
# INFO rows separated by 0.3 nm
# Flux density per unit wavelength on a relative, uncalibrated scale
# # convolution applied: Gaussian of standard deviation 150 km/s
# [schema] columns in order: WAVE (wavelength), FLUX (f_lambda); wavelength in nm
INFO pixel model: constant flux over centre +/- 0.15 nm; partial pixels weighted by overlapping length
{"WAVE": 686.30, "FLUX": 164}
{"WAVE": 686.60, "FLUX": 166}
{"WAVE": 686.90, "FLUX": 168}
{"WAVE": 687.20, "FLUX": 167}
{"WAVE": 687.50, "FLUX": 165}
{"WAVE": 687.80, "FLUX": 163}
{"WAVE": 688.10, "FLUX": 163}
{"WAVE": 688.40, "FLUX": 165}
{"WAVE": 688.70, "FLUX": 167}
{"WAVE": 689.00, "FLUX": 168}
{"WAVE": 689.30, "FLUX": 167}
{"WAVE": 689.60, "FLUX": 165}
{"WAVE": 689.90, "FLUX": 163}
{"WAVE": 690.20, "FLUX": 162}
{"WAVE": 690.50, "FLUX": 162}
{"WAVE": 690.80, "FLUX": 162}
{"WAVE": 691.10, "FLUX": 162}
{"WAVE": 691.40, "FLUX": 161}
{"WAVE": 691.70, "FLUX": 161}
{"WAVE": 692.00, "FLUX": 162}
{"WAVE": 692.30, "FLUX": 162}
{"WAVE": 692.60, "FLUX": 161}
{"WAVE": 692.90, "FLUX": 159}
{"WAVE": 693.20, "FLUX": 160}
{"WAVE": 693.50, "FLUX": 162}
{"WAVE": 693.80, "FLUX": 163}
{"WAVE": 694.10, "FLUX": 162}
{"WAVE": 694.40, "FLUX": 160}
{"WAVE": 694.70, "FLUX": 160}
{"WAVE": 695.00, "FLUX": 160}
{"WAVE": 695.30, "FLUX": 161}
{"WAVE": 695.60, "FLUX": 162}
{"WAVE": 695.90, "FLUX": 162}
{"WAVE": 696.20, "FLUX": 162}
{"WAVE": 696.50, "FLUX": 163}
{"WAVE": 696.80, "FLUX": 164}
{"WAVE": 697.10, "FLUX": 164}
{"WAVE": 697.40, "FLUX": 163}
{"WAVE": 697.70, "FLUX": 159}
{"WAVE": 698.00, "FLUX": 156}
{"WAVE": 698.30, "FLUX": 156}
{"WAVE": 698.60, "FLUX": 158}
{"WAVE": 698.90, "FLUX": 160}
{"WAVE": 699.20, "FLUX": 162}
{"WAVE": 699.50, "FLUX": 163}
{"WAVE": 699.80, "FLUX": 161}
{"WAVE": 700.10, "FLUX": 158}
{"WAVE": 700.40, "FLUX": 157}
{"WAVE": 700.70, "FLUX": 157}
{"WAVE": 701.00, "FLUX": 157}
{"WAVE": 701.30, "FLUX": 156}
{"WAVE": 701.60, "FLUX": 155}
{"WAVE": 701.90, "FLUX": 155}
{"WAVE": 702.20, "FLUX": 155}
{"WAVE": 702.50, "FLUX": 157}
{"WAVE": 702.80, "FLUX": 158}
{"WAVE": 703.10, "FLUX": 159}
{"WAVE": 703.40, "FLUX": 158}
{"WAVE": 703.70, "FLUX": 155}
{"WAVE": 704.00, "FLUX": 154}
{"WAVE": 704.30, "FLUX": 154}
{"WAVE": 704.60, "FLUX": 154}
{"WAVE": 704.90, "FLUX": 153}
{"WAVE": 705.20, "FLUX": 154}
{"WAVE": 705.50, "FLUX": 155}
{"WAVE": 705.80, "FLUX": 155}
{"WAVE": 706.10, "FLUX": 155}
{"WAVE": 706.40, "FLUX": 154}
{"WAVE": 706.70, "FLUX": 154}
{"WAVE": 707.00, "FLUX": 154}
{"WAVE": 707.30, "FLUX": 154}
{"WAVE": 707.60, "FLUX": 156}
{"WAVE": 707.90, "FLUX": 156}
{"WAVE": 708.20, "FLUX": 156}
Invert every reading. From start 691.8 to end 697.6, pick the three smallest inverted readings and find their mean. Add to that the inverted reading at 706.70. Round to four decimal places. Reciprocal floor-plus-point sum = 0.0126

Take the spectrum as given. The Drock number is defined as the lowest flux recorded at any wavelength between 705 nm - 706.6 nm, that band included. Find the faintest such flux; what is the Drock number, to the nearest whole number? 154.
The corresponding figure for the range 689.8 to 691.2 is 162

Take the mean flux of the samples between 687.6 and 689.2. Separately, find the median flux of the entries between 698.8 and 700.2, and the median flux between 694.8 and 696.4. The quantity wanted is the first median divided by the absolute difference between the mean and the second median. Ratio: 50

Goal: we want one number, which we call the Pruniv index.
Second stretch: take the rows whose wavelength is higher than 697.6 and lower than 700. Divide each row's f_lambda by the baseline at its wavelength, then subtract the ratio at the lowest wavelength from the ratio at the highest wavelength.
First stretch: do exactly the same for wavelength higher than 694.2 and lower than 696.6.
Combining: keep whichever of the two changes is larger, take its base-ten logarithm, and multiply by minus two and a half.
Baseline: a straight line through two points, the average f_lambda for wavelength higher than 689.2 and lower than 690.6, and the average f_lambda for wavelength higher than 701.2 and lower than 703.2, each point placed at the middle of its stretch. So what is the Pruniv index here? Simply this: 3.94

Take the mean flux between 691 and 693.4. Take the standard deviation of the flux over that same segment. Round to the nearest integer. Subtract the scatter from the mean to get 160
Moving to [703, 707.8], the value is 153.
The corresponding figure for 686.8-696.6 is 160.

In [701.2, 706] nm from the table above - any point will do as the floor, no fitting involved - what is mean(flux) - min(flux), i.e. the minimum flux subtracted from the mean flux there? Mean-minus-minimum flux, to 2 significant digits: 2.4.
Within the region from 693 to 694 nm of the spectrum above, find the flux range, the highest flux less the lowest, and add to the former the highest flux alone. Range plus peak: 166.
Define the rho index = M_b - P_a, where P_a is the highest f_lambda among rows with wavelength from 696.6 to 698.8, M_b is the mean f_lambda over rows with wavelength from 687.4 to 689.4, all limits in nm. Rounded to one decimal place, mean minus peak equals 1.4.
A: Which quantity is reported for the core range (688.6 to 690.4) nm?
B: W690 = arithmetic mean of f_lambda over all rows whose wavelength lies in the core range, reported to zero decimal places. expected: 165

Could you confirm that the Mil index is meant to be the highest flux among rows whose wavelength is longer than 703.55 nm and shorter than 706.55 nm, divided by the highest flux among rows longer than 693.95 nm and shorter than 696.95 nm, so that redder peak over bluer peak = 0.95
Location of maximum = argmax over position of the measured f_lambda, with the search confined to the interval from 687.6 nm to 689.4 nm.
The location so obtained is 689.00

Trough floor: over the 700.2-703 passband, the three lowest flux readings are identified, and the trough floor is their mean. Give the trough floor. 155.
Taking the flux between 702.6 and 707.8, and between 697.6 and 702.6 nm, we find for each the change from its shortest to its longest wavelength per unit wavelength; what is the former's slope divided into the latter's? 1.0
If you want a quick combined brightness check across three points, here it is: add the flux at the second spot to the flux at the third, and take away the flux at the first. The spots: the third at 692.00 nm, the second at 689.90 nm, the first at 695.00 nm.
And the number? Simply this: 165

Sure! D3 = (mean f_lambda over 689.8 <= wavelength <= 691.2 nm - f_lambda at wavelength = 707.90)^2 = 38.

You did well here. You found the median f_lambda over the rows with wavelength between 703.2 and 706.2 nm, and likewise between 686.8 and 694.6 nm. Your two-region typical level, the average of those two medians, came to 158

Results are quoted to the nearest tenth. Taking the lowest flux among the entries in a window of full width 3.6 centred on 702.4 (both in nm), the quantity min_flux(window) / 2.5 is 61.6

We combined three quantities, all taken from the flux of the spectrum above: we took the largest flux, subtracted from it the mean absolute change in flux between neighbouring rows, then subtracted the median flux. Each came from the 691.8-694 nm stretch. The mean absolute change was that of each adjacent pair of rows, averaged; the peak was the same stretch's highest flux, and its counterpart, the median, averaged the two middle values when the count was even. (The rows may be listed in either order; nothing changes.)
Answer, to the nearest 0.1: -0.2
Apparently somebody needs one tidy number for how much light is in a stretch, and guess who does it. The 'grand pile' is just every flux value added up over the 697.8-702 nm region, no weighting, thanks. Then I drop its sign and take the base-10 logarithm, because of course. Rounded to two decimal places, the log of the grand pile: 3.34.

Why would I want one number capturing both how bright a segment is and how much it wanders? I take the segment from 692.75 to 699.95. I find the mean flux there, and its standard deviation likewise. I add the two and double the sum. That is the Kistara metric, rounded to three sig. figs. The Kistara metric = 326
